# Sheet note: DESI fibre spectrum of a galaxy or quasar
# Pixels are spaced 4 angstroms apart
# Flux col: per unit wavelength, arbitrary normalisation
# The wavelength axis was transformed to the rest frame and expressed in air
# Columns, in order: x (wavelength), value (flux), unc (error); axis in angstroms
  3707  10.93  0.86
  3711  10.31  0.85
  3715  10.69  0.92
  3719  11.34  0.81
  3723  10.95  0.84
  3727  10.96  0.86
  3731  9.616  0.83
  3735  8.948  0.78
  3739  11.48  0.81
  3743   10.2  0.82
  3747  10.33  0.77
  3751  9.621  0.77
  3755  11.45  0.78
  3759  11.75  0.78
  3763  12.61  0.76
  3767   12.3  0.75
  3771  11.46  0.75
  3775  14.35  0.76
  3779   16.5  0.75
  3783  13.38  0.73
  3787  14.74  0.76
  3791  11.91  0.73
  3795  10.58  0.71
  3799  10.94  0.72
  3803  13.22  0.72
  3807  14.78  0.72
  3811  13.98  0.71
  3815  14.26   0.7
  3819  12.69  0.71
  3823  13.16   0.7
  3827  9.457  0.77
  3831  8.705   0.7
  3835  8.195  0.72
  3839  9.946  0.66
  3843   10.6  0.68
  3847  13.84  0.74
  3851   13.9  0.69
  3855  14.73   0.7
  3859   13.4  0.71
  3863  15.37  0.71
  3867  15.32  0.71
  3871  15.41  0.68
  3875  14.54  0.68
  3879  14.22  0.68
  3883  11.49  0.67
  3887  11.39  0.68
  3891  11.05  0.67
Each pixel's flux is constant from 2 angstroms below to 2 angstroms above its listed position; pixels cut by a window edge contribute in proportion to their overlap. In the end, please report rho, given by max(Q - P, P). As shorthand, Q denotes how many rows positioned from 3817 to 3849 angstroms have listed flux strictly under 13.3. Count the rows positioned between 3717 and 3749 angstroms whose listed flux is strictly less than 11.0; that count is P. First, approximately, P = 6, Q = 7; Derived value 6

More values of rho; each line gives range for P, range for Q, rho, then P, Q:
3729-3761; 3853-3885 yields 5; 5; 1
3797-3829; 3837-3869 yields 2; 2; 2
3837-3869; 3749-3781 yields 4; 2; 6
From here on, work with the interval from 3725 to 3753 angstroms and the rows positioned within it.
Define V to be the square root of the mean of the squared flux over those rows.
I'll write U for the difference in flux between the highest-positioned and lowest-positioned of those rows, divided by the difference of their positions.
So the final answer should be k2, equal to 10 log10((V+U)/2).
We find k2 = 7.05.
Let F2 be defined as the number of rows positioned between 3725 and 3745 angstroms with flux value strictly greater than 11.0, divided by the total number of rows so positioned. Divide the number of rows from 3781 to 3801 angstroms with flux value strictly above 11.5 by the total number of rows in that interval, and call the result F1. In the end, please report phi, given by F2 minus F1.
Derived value -0.40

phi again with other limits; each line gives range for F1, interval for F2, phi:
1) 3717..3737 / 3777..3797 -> 0.80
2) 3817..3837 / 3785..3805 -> 0.20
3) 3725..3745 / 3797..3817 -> 0.80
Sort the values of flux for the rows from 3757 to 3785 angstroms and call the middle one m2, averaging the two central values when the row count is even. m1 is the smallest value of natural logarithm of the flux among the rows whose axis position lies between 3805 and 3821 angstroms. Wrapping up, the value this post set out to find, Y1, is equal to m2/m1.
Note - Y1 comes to 5.0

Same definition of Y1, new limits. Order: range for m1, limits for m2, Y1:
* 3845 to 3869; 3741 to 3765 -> 4.2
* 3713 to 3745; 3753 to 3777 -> 5.5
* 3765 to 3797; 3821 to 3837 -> 3.8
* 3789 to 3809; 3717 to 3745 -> 4.6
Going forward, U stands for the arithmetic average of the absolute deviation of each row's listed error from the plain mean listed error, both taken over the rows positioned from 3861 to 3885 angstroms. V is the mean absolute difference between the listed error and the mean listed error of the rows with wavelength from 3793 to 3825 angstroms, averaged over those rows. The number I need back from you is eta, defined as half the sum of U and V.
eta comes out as 0.011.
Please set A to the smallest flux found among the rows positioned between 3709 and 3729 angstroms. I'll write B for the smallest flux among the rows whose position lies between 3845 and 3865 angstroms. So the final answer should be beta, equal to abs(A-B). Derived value 3.1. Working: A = 10.31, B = 13.4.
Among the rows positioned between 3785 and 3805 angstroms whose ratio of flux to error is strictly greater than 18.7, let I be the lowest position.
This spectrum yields 3787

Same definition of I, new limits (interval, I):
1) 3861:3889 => 3863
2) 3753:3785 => 3775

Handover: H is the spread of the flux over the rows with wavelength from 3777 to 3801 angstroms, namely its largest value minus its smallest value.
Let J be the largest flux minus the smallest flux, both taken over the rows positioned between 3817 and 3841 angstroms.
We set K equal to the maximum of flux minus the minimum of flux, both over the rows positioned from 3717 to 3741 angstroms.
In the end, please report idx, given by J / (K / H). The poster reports 12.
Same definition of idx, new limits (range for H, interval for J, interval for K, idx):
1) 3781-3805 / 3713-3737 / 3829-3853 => 2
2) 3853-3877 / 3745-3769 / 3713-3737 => 3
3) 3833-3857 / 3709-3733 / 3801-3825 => 5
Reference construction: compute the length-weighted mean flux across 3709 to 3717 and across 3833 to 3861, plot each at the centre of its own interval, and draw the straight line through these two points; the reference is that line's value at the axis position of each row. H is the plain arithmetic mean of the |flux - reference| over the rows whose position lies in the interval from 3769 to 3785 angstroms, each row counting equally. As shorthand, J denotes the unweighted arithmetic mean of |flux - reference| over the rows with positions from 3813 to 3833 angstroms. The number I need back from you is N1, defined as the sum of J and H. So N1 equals 4.75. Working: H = 2.66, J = 2.09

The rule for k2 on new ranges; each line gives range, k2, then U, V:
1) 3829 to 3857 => 7.76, 0.25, 11.7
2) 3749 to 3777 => 7.85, 0.20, 12.0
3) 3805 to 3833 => 7.92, -0.25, 12.6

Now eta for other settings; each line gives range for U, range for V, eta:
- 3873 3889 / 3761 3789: 0.006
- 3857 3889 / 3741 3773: 0.015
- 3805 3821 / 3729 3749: 0.013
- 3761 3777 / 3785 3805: 0.009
